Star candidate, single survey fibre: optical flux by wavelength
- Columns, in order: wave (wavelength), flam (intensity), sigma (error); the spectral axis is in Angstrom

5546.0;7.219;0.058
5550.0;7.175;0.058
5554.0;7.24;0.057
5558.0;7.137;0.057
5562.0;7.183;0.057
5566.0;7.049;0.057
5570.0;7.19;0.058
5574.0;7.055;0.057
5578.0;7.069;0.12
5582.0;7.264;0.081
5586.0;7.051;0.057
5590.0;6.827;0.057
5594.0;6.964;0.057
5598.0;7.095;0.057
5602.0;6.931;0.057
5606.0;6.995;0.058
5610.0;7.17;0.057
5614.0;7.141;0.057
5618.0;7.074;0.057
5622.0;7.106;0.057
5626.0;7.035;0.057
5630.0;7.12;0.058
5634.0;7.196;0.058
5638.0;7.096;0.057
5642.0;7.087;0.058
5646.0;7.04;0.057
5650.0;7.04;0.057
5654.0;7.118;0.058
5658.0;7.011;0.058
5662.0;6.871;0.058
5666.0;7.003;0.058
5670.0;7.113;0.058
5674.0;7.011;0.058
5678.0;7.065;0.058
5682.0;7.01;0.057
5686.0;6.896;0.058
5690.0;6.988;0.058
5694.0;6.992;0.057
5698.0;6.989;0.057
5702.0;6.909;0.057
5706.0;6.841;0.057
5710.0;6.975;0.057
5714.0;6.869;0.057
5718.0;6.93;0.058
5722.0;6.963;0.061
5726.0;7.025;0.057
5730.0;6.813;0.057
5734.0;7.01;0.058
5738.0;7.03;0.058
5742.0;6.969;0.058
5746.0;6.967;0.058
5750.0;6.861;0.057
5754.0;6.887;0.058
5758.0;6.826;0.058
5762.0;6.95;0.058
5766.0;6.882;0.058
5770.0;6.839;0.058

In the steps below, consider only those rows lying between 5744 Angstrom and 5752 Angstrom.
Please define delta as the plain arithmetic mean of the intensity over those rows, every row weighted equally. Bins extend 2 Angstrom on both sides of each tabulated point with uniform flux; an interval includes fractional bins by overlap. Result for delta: 6.91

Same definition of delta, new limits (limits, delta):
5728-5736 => 6.91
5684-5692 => 6.94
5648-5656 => 7.08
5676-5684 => 7.04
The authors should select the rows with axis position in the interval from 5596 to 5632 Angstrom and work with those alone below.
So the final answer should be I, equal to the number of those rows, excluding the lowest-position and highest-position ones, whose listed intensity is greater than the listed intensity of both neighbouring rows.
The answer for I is 2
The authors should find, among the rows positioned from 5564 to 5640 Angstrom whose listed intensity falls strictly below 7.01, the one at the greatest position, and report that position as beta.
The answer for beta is 5606.0 Angstrom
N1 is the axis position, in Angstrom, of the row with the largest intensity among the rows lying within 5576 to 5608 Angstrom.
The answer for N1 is 5582.0 Angstrom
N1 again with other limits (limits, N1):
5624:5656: 5634.0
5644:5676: 5654.0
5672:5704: 5678.0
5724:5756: 5738.0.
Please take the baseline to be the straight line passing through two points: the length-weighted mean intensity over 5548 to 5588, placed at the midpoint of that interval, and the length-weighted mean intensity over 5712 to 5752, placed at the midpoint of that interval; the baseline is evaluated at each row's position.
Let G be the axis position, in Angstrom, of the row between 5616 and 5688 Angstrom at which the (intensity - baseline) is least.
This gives 5662.0 Angstrom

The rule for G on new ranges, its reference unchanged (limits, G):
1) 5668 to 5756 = 5706.0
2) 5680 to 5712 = 5706.0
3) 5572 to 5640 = 5590.0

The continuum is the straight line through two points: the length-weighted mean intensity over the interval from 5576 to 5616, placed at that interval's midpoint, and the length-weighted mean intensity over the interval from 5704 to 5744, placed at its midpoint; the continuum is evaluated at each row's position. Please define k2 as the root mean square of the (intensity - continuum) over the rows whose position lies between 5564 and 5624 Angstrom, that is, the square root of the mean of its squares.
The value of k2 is 0.106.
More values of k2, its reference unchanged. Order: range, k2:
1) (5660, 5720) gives 0.069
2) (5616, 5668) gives 0.084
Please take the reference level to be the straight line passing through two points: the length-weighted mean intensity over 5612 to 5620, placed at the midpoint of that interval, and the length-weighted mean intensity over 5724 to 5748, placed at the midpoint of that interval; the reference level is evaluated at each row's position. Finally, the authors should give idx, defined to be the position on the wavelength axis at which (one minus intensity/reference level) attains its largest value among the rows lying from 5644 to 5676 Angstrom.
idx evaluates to 5662.0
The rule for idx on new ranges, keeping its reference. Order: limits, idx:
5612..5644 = 5626.0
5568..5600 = 5590.0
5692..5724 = 5706.0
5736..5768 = 5758.0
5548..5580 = 5566.0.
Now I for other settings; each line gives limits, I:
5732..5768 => 3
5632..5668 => 1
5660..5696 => 2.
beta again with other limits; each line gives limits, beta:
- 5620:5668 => 5666.0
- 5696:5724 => 5722.0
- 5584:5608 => 5606.0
